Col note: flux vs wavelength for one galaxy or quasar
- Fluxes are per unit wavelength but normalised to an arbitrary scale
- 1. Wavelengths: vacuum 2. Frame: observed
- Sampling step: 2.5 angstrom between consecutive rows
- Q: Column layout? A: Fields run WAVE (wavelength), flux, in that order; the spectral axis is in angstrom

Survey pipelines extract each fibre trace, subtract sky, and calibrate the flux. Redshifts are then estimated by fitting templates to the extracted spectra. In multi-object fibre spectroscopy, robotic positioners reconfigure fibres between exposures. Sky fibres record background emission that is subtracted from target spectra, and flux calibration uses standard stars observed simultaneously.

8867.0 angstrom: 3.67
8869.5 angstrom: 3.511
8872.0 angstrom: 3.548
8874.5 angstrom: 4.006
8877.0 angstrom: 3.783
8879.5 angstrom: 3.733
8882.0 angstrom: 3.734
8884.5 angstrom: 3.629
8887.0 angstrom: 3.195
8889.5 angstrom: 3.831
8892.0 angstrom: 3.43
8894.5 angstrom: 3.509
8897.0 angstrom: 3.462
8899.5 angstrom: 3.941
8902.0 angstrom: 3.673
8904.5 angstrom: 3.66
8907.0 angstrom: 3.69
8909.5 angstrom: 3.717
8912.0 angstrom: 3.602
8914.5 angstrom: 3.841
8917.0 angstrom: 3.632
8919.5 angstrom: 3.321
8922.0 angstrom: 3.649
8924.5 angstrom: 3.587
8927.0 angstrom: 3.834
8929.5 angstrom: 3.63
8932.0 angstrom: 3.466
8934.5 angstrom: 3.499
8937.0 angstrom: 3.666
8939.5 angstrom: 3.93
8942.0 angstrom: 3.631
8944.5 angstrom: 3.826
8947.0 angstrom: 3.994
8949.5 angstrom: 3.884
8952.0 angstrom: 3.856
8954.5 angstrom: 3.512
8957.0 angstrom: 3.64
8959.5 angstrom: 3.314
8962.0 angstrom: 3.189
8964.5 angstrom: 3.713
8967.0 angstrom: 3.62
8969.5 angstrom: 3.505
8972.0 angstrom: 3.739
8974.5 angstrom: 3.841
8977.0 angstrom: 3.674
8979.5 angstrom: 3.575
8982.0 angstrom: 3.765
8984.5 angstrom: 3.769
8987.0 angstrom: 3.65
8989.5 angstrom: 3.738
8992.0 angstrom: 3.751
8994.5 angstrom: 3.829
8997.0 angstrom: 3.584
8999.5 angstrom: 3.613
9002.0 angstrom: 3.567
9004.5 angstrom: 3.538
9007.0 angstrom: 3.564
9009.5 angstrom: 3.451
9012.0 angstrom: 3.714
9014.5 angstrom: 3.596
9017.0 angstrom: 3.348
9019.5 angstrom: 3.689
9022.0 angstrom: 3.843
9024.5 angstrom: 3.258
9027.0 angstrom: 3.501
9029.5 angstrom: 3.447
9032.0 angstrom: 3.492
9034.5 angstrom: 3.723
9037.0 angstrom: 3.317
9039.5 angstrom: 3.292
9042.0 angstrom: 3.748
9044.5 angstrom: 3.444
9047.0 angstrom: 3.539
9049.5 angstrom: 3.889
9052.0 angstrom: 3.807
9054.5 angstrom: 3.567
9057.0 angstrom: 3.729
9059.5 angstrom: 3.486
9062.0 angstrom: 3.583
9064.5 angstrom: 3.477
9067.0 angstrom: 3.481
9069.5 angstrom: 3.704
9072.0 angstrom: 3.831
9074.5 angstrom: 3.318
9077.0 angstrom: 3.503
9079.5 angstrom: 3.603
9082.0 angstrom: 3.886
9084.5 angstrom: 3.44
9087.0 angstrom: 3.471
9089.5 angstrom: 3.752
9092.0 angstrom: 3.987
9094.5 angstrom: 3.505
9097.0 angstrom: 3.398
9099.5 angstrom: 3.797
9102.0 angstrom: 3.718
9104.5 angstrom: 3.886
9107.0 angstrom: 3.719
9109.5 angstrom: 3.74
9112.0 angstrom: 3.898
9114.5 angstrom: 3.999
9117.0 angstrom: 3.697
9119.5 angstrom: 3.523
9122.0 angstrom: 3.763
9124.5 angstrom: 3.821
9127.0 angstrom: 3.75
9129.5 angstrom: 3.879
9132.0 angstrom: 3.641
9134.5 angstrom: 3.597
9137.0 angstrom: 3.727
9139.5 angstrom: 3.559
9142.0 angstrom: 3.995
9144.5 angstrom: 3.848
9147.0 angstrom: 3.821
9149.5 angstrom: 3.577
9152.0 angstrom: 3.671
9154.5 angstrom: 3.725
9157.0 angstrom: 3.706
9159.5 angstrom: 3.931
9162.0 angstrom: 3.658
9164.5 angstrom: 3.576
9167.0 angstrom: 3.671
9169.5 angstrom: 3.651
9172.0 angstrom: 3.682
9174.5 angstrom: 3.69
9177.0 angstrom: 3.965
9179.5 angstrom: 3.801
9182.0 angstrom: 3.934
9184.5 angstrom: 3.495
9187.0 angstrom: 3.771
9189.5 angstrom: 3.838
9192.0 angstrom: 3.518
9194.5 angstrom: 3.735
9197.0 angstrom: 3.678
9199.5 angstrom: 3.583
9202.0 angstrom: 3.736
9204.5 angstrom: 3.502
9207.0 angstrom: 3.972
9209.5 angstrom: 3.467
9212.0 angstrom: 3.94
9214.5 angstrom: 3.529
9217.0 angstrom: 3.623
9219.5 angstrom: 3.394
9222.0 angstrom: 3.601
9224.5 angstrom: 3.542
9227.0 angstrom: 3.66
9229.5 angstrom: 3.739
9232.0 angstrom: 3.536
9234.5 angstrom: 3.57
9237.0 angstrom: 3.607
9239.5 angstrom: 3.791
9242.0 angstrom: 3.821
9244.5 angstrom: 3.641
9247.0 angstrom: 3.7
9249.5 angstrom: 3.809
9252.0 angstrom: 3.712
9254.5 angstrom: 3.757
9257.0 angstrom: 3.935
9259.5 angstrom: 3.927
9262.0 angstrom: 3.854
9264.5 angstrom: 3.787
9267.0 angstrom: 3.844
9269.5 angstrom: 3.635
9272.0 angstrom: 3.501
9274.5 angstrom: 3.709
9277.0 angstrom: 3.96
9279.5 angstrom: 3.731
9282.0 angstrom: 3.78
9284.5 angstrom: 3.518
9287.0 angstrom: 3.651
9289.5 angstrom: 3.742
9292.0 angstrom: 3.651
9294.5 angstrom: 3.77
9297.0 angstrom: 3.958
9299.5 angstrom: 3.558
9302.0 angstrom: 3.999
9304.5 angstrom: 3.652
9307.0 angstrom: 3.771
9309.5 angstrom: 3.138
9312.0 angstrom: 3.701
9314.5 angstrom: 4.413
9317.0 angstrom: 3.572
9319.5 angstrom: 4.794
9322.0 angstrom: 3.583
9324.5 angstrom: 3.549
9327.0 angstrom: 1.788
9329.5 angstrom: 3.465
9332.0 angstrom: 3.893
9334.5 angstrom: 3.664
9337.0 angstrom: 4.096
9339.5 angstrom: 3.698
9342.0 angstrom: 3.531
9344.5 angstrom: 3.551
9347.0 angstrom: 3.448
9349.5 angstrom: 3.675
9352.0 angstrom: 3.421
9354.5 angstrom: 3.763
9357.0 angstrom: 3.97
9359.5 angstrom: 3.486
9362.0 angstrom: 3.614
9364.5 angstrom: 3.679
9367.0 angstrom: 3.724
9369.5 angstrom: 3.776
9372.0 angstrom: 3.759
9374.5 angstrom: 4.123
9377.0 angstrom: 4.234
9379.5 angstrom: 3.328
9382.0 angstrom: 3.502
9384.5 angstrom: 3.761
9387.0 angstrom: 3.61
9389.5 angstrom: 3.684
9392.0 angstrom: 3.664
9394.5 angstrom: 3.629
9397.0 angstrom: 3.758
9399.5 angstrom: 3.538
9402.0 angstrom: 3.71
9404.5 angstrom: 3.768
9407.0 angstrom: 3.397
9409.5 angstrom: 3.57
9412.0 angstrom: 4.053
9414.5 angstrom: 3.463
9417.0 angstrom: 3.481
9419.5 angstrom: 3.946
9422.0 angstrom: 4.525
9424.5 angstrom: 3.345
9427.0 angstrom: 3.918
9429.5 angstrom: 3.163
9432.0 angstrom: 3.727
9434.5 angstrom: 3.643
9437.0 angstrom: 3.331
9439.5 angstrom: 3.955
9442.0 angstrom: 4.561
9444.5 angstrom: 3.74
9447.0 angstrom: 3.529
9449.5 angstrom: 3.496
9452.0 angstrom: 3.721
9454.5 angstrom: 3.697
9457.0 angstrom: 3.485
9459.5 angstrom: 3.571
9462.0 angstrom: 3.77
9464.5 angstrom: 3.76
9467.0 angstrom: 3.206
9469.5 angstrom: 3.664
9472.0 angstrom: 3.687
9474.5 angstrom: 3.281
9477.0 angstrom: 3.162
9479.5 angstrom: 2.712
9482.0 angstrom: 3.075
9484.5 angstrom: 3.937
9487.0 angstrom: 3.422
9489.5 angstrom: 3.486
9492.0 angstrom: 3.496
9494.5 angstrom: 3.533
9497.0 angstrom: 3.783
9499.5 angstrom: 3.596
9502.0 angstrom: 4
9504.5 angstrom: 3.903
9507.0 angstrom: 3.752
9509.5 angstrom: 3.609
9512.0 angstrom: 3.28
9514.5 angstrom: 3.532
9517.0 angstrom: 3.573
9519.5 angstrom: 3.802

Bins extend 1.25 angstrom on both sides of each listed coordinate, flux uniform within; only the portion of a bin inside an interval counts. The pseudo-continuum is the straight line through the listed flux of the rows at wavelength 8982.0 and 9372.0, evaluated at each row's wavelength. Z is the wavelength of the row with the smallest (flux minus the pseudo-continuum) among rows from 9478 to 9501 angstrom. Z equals 9479.5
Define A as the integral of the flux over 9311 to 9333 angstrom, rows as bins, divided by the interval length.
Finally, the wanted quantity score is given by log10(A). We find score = 0.561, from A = 3.64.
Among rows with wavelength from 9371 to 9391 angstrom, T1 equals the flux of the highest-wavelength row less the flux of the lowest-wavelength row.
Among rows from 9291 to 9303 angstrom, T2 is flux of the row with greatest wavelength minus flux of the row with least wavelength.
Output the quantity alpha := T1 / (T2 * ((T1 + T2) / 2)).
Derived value -1.6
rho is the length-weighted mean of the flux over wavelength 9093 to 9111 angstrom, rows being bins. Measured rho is 3.69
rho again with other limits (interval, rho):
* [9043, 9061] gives 3.64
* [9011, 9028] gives 3.56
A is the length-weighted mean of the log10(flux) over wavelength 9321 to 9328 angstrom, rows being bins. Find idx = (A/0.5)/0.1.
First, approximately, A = 0.4557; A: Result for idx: 9.11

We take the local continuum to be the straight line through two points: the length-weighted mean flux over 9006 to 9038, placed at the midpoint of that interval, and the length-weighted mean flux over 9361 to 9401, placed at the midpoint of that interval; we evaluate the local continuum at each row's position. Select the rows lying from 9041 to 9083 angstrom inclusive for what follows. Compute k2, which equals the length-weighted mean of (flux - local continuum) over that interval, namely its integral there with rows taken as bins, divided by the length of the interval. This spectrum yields 0.07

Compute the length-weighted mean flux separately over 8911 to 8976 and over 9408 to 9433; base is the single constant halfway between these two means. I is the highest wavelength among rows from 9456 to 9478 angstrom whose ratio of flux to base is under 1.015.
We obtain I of 9477.0 angstrom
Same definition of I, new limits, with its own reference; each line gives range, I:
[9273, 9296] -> 9292.0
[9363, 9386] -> 9382.0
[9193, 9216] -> 9214.5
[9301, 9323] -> 9322.0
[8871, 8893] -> 8892.0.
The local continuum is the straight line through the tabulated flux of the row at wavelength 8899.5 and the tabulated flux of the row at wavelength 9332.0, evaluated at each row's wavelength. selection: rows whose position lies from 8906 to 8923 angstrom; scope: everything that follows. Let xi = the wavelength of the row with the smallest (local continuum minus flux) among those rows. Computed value 8914.5 angstrom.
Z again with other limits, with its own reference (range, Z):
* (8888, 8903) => 8892.0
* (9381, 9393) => 9382.0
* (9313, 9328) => 9327.0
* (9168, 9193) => 9184.5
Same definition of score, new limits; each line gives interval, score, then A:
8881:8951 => 0.563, 3.66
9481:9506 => 0.560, 3.63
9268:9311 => 0.567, 3.69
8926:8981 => 0.564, 3.66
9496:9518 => 0.565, 3.67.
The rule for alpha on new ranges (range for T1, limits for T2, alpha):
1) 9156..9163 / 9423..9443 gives -0.1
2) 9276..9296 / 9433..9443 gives -0.6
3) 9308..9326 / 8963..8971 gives -19.5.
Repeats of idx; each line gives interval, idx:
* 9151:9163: 11.46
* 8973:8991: 11.40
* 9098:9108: 11.53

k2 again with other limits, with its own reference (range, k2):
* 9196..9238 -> 0.00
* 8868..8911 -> 0.18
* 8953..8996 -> 0.13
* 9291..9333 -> -0.02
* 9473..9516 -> -0.26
